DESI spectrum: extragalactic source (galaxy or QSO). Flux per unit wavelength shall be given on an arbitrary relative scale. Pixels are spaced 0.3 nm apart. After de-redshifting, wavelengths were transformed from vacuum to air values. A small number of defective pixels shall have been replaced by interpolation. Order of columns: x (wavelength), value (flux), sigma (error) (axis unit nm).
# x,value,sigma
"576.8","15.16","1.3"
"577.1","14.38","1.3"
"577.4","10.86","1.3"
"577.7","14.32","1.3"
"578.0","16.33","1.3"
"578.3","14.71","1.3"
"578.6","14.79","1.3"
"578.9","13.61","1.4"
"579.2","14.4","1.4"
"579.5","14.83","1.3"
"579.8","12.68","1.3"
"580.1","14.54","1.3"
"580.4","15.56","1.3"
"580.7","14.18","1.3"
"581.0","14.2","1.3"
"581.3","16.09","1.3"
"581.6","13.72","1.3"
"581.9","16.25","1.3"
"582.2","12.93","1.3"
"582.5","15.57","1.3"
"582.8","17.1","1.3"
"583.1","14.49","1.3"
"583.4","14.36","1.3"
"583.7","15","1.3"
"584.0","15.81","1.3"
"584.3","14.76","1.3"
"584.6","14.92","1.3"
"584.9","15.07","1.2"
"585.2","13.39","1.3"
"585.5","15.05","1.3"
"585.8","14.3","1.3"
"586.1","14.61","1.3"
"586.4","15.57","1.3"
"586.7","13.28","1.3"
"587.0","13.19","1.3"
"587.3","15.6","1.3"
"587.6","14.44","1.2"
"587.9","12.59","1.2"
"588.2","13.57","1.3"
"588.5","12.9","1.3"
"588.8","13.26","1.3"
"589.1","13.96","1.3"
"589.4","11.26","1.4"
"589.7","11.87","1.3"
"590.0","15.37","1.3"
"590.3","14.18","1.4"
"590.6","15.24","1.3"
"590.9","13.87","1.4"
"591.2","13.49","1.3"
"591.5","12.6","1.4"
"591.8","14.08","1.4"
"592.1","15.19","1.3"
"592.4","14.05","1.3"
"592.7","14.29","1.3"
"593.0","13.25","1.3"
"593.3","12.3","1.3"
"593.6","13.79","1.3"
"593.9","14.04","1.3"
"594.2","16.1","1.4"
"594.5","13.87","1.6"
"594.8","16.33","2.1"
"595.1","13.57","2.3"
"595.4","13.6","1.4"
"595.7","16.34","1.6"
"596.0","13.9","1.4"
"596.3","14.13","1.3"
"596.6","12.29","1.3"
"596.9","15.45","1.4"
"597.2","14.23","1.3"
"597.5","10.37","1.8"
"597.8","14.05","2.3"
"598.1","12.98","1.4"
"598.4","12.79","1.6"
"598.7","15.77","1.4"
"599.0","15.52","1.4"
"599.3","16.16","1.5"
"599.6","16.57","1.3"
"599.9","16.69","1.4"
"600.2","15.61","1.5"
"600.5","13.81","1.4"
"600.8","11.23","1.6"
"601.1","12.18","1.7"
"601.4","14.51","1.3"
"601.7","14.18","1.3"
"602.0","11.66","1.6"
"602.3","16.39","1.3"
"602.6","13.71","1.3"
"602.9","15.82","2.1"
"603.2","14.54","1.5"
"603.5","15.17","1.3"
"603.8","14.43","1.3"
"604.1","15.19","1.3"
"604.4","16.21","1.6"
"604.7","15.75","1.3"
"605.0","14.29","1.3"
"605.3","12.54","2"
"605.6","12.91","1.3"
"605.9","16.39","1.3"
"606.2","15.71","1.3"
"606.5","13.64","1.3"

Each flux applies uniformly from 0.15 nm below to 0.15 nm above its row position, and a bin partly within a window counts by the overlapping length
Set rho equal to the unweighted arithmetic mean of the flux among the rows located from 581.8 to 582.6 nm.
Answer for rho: 14.9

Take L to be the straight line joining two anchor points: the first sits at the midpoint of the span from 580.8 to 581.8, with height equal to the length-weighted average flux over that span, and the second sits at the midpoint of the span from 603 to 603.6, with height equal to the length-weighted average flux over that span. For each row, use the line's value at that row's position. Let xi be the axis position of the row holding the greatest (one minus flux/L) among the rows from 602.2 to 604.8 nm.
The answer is 602.6 nm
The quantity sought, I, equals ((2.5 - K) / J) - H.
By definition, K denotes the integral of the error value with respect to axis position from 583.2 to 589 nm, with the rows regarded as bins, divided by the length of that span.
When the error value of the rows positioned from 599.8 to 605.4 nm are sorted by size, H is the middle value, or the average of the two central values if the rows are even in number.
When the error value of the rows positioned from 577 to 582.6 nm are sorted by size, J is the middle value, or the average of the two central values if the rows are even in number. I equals -0.465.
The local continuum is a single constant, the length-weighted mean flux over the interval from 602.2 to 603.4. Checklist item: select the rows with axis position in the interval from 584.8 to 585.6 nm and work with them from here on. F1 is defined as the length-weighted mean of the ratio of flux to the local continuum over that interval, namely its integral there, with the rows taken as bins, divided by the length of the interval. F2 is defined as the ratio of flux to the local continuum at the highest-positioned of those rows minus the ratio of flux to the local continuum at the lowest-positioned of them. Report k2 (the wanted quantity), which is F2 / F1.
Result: 0.00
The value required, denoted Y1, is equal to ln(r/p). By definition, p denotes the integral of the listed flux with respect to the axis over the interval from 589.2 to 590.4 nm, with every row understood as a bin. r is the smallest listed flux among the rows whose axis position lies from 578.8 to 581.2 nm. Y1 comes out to -0.2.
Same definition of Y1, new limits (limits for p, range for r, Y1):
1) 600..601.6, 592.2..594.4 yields -0.6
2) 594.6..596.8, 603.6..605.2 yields -0.8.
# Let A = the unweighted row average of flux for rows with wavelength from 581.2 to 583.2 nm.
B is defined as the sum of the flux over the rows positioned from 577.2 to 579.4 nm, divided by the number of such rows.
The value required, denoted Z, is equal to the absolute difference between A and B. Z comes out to 1.02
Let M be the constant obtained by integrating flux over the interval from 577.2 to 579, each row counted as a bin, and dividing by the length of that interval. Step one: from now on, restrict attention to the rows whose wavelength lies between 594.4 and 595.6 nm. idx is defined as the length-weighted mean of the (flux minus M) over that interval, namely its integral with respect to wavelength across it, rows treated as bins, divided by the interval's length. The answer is 0.32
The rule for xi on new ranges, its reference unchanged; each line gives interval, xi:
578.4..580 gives 579.8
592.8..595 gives 593.3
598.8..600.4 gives 599.0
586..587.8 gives 587.0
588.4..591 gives 589.4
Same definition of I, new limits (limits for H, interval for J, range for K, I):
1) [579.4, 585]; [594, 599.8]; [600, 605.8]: -0.565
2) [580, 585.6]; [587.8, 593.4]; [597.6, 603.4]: -0.547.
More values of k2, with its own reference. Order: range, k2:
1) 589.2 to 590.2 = 0.32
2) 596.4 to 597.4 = 0.14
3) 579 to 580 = -0.12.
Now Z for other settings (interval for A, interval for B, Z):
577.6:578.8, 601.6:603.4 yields 0.65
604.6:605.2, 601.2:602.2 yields 1.57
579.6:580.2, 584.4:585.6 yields 1.00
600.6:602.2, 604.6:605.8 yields 1.12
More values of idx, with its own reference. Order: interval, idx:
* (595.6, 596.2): 0.81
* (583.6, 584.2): 1.26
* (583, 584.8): 0.78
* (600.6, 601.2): -2.28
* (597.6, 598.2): -0.83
